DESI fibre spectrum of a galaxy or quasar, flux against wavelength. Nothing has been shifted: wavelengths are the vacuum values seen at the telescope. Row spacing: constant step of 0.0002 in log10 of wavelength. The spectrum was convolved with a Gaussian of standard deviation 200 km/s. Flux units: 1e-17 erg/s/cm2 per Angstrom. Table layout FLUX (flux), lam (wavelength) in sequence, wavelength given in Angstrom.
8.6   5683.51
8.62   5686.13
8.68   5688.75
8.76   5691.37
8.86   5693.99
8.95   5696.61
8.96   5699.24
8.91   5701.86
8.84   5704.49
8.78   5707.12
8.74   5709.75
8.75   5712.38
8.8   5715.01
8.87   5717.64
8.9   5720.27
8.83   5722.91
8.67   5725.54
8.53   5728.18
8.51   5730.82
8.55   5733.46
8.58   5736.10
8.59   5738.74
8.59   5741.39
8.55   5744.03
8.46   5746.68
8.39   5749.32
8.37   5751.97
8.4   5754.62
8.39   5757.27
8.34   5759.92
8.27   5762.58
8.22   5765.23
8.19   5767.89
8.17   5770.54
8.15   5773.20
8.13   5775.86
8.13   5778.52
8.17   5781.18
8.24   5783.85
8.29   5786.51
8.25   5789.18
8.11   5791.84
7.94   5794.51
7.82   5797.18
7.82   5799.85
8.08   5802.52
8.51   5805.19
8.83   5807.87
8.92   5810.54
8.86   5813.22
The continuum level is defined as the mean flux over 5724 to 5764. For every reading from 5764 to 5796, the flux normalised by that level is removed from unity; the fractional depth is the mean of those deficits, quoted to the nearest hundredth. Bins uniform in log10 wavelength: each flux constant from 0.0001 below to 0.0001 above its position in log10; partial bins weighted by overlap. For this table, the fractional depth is 0.04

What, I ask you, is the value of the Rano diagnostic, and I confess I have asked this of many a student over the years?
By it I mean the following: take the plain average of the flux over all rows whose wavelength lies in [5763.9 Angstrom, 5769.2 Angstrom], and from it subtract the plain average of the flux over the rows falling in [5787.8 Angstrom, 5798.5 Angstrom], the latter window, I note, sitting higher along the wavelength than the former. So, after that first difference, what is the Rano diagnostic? 0.17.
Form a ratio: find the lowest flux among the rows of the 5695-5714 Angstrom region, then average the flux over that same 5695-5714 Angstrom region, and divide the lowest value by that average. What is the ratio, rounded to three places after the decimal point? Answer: 0.988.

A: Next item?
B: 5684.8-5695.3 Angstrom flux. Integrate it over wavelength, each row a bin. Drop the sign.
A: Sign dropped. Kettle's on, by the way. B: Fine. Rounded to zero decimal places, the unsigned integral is 92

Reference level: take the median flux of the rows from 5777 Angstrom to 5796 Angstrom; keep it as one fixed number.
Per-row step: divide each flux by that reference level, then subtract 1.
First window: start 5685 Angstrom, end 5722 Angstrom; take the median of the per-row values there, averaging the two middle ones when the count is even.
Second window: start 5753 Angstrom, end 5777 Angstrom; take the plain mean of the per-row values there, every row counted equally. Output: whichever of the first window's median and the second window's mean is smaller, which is 0.010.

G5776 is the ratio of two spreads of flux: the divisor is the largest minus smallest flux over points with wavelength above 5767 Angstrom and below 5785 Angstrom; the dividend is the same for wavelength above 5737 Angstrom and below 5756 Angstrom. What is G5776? 2.0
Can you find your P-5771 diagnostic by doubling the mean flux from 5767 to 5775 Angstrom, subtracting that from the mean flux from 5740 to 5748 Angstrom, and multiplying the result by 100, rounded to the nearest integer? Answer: -781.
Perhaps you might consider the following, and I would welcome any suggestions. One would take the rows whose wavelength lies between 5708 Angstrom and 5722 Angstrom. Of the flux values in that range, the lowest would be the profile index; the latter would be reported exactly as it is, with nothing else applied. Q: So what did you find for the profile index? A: 8.74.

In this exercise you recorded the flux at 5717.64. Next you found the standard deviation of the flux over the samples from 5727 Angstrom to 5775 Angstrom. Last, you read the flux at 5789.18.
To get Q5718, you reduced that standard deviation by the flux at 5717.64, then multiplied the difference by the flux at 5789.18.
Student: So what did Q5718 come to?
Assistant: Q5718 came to -72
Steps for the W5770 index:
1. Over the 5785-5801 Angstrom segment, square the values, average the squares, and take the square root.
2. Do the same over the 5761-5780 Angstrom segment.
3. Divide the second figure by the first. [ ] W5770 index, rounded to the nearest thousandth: 1.017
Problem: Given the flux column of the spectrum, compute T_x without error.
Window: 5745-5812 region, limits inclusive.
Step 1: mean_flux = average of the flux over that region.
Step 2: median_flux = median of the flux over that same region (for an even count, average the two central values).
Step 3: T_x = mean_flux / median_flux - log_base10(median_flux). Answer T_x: 0.087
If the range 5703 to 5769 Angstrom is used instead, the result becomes 0.070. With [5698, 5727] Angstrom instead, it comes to 0.053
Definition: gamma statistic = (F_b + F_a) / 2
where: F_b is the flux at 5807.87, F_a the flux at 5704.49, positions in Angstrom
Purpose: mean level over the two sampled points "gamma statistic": 8.8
